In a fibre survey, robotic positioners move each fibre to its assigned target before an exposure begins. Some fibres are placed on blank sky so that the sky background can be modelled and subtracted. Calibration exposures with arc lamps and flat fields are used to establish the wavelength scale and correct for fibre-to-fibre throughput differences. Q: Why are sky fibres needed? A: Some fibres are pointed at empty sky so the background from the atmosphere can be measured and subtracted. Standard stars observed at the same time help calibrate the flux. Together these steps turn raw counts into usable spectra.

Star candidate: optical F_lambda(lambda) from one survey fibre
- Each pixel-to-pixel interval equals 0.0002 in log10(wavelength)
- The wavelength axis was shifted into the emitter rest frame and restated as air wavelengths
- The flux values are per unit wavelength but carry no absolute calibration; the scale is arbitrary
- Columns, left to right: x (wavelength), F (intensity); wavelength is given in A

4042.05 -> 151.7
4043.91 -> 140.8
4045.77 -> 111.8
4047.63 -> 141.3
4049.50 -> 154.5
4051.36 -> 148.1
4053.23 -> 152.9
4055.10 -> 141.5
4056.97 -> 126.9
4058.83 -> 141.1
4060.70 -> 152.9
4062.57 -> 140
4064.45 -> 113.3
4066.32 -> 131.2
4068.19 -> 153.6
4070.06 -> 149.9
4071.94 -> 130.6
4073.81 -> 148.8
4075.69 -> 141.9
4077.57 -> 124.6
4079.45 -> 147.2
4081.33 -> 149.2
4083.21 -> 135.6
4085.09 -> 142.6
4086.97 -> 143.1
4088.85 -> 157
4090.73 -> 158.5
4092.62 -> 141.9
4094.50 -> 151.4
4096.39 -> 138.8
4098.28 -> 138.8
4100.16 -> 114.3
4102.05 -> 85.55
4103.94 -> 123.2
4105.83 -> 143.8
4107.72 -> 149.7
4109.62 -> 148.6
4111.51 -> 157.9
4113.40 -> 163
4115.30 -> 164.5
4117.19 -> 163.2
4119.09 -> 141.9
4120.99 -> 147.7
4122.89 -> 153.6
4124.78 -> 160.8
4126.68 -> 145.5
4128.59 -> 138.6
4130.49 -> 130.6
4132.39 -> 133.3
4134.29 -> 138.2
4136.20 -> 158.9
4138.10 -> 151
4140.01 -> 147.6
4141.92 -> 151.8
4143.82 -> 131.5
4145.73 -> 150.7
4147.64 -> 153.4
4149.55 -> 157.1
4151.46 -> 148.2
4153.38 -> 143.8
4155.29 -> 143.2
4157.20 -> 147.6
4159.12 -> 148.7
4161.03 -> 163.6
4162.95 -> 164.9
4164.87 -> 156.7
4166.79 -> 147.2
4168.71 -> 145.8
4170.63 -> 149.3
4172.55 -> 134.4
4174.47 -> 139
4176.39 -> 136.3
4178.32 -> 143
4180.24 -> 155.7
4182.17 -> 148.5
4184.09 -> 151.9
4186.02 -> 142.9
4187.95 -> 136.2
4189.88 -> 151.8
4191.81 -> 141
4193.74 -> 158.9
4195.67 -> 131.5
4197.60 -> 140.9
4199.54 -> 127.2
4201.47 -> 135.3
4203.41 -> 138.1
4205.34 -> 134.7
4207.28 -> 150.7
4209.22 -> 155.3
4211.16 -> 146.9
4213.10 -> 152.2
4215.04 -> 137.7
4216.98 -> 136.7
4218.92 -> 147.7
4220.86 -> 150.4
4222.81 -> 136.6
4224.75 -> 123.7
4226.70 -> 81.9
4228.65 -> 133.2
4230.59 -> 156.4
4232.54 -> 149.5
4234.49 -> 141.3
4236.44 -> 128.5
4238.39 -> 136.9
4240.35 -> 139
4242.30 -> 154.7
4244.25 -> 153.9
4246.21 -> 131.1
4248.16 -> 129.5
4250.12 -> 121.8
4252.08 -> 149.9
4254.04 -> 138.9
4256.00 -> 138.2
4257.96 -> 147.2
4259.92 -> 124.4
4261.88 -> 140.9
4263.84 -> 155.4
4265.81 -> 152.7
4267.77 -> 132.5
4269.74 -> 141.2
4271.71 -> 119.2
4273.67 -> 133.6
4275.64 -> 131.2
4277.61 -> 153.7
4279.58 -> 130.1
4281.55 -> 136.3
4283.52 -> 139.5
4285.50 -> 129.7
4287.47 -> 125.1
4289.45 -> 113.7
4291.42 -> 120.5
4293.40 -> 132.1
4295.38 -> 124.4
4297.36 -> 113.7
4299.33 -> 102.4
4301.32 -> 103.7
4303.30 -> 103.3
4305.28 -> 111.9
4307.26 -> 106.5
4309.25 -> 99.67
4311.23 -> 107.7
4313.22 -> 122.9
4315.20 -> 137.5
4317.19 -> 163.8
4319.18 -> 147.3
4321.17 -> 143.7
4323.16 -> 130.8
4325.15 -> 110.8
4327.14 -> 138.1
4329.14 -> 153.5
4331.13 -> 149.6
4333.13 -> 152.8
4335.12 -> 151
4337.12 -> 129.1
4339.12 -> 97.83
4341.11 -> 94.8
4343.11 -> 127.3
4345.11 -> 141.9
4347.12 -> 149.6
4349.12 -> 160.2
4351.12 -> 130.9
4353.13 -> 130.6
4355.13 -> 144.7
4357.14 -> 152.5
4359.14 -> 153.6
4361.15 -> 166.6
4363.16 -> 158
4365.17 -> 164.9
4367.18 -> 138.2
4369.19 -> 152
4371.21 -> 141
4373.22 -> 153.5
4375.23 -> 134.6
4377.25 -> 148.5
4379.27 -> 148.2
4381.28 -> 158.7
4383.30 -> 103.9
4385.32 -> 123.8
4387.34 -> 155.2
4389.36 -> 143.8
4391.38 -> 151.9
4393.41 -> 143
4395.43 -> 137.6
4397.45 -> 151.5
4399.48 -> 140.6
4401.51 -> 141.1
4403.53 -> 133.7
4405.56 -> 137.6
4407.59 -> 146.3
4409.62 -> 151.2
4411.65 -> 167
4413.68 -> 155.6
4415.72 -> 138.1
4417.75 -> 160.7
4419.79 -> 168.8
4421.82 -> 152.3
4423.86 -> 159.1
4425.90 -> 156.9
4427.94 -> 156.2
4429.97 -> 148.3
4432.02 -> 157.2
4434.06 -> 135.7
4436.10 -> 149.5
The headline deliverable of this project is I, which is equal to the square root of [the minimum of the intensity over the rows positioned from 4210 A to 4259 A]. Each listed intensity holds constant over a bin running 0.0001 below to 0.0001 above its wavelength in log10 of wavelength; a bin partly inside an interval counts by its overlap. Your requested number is 9.0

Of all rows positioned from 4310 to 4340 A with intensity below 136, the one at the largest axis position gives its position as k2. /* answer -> 4339.12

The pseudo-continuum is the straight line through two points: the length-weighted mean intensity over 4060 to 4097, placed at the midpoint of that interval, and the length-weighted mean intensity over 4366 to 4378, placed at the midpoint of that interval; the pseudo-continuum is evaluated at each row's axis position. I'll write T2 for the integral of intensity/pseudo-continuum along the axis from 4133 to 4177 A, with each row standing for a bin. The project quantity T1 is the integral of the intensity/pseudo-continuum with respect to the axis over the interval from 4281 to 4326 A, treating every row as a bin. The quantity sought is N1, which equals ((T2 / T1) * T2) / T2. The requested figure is 1.19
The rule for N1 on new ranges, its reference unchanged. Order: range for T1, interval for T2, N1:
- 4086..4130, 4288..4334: 0.90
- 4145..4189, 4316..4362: 0.98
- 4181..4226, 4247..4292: 0.95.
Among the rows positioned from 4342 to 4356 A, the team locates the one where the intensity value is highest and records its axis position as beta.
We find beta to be 4349.12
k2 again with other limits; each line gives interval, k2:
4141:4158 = 4143.82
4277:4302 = 4301.32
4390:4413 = 4403.53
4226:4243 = 4236.44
